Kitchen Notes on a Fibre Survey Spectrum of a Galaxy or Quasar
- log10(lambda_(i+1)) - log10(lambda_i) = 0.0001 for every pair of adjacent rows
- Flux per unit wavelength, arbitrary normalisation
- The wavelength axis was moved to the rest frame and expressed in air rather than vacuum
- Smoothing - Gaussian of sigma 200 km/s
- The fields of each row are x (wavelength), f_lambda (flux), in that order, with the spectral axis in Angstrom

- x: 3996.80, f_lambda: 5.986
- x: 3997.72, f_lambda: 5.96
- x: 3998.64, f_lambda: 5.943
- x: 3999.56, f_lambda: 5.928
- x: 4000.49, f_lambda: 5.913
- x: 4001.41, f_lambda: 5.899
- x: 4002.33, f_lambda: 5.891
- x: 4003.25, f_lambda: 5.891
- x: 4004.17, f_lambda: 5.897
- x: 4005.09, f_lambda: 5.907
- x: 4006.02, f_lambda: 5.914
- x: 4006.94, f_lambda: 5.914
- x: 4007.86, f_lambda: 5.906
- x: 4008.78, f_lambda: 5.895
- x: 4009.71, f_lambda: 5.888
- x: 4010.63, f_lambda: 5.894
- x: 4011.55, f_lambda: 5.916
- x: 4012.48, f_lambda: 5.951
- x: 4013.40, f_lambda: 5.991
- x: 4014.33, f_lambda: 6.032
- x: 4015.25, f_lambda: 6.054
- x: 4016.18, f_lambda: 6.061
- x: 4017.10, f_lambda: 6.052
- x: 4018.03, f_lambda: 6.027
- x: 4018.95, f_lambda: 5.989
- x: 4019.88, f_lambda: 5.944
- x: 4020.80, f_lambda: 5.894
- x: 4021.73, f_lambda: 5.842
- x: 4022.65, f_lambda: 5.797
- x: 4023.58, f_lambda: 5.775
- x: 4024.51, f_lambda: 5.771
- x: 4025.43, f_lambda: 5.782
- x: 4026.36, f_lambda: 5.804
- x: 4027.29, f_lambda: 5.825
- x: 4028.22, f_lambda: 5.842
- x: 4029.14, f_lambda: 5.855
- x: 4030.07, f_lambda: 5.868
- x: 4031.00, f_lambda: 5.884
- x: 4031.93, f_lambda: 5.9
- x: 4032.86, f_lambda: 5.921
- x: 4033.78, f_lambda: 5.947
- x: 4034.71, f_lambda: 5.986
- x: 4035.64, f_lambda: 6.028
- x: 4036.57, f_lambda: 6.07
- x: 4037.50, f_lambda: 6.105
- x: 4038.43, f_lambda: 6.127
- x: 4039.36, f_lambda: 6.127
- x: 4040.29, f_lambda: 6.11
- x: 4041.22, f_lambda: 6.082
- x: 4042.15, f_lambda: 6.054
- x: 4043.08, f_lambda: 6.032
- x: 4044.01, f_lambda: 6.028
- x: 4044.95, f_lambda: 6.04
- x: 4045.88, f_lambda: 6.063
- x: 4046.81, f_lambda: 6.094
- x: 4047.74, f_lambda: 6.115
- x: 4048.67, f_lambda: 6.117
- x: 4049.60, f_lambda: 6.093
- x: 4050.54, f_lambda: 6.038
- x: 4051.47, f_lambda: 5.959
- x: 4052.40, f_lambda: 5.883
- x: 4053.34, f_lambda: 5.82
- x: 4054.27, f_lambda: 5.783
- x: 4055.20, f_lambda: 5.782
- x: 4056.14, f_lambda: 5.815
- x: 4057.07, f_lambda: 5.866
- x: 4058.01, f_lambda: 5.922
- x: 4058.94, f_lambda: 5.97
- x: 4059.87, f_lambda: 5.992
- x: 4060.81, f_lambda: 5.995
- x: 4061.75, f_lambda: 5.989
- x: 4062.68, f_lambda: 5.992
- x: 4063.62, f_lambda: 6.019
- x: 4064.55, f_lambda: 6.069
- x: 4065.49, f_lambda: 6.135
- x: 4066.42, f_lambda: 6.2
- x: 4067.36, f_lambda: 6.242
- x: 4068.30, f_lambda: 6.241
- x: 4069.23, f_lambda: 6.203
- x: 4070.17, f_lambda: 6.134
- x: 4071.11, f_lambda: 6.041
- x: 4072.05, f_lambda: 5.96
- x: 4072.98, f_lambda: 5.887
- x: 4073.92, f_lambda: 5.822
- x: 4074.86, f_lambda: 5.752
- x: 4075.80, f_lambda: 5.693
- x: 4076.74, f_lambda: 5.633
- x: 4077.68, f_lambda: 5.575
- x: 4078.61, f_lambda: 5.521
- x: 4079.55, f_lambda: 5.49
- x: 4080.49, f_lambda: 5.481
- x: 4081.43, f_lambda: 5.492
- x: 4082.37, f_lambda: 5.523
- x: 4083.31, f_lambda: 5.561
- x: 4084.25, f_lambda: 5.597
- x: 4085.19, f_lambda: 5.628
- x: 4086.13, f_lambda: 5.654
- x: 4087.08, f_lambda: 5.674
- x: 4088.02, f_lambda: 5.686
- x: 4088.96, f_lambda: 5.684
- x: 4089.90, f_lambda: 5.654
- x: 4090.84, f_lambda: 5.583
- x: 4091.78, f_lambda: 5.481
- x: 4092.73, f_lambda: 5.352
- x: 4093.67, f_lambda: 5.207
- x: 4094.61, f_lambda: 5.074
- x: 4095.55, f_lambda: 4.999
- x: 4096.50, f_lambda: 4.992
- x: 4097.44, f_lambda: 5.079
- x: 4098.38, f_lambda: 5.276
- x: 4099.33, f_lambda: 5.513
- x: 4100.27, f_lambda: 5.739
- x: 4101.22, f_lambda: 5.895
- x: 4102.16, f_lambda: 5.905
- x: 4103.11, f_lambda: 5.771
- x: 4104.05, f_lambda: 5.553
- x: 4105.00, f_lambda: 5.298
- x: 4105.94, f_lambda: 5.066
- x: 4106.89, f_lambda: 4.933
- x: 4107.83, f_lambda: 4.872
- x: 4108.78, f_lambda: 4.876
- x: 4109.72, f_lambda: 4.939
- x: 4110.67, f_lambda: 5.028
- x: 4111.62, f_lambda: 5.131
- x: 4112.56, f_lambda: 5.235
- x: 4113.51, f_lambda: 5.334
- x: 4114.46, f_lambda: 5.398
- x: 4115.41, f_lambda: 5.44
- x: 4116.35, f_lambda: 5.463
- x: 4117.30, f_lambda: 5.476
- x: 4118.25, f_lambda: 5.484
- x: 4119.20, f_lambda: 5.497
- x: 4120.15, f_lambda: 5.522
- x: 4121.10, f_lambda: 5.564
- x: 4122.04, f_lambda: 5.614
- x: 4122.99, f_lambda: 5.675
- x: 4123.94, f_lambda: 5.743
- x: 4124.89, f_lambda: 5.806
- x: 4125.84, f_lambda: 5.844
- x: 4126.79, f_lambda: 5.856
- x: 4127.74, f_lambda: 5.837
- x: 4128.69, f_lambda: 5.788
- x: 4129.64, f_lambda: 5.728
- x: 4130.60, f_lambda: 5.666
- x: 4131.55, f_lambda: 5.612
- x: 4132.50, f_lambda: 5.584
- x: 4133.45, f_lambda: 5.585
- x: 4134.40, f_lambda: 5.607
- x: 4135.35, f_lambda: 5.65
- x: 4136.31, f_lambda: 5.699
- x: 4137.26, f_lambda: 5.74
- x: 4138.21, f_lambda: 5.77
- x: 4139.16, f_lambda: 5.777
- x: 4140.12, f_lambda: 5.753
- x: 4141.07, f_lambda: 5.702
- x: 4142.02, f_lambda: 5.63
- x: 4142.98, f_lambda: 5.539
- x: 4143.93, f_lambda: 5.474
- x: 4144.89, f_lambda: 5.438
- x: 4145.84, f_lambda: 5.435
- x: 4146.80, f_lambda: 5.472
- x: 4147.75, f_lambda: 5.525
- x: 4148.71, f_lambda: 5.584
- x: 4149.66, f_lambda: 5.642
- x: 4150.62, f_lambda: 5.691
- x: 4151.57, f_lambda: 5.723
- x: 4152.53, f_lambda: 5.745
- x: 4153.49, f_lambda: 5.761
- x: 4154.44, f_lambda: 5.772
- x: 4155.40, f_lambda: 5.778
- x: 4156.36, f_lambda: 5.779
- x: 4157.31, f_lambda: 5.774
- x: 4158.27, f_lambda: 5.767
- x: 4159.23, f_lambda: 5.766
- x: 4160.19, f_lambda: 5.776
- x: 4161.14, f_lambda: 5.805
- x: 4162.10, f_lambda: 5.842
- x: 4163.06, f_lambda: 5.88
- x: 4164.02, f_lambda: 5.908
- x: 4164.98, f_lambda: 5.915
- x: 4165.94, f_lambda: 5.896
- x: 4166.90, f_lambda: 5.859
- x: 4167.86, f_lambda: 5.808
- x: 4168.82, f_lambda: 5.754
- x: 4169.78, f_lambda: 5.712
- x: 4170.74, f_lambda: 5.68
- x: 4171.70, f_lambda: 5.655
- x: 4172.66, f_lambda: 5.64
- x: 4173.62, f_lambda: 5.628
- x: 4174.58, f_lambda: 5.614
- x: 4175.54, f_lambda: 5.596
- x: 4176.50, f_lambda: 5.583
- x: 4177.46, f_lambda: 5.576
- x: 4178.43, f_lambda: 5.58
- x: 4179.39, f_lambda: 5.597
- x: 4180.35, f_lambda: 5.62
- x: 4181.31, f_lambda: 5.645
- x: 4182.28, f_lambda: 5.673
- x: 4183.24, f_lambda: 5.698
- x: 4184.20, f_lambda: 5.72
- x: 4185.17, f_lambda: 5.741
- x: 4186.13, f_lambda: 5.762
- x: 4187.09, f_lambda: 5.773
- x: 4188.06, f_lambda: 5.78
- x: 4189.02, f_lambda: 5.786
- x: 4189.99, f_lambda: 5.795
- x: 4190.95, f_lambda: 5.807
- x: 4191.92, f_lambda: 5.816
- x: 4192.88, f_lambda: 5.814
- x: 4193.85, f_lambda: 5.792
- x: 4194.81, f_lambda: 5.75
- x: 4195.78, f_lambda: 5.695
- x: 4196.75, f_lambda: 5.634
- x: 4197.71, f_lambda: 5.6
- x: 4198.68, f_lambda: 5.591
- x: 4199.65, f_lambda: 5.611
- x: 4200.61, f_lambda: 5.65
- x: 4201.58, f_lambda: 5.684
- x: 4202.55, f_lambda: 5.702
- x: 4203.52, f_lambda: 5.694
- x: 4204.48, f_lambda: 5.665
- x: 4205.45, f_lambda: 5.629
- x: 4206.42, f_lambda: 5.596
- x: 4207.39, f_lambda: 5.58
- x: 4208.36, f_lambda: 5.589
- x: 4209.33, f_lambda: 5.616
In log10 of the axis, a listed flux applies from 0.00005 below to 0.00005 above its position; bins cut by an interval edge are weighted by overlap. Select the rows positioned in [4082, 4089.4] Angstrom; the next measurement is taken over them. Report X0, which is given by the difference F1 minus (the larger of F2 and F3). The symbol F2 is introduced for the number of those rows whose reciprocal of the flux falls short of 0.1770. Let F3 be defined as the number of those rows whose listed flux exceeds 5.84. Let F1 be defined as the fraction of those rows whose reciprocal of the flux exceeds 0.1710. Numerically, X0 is -3.0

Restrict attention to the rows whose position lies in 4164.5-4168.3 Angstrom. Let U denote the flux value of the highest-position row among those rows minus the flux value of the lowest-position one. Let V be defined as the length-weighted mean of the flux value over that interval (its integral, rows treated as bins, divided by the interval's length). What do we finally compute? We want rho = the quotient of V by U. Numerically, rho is -55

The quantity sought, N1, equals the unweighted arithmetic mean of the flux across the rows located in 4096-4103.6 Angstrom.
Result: 5.52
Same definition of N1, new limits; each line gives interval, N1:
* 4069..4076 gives 5.94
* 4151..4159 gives 5.76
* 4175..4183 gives 5.61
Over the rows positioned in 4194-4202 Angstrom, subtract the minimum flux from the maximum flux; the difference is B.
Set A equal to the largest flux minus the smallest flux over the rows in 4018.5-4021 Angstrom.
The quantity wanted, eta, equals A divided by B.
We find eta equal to 0.6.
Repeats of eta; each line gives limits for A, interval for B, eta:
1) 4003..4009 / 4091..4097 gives 0.0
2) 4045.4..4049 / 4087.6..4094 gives 0.1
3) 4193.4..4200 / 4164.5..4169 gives 1.2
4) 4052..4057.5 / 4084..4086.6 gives 1.8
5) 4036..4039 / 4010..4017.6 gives 0.3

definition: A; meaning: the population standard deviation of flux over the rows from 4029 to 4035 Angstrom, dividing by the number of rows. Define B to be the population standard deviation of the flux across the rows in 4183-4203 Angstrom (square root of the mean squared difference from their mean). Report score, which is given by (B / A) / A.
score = 39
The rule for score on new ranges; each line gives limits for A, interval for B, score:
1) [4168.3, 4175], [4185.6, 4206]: 35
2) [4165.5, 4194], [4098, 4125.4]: 36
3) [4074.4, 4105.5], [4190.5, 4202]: 2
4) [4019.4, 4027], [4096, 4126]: 90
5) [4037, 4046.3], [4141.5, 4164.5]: 104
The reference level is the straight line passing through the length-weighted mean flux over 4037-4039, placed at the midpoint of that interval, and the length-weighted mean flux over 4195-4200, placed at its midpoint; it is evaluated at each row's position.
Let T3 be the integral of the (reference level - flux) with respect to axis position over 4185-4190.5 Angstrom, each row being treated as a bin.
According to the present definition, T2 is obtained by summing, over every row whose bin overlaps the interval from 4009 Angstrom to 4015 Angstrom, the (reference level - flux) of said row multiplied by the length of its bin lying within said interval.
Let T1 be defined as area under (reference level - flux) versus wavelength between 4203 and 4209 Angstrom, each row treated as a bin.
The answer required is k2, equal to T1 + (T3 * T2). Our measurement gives -1.1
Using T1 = -0.2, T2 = 1.5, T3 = -0.7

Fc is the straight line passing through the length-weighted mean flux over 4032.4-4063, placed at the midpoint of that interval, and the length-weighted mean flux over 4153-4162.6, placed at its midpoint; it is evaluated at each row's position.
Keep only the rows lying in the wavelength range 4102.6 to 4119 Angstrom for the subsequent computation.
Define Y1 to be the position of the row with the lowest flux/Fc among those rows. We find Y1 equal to 4107.83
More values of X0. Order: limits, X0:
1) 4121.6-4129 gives -6.1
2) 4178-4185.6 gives -3.0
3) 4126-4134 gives -4.1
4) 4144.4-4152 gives -1.0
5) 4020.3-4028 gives -7.1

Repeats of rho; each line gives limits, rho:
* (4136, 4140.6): 107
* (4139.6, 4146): -18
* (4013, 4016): 95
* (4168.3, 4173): -50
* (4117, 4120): 261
